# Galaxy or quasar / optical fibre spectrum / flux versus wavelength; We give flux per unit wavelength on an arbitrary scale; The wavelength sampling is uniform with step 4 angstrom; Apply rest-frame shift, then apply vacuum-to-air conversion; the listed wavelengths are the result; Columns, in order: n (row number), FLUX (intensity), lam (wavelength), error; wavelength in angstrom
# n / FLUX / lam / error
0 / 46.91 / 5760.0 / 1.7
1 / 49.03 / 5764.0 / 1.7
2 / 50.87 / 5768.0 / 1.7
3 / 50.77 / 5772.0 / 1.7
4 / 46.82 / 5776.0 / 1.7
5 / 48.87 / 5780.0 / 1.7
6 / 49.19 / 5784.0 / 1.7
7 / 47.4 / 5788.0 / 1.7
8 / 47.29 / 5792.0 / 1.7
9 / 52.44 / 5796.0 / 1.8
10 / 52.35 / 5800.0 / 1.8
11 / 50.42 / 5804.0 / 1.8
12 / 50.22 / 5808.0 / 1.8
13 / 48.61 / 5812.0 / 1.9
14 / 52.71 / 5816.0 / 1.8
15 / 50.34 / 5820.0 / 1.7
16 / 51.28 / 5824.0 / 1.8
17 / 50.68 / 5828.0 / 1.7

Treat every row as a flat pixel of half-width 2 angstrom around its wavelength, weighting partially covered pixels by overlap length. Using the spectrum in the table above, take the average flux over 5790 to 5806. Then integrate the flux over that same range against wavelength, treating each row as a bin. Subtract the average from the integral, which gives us 759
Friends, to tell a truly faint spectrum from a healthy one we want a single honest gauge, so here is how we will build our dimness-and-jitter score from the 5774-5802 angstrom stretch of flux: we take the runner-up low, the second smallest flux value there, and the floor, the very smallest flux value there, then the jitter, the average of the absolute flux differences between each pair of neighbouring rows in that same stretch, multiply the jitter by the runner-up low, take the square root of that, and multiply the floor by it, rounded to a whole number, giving 405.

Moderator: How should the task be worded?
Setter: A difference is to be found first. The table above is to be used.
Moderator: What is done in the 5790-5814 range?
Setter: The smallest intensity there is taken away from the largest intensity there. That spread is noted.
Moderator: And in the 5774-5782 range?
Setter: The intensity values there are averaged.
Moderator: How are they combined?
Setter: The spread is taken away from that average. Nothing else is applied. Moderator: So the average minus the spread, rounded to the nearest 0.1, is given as 42.7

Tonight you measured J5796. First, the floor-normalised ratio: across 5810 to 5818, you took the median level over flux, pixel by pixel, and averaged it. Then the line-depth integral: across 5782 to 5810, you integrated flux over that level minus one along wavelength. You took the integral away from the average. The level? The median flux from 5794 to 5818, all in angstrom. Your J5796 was 1.8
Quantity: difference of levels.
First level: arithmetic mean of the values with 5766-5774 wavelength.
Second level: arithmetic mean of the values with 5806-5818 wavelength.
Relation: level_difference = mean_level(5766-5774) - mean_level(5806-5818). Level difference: 0.3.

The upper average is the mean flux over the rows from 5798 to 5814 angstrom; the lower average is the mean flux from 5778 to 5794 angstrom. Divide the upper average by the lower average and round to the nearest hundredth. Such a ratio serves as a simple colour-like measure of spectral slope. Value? 1.05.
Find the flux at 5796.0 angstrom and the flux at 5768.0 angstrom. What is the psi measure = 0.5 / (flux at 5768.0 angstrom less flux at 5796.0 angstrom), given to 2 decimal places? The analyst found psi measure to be -0.32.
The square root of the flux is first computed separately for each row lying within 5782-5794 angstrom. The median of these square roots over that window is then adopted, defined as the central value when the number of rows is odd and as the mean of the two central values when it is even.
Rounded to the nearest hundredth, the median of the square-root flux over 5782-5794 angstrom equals 6.88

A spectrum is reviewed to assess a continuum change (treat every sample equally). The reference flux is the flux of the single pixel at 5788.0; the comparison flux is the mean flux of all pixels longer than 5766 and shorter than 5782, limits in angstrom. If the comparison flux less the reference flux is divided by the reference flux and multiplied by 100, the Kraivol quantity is 4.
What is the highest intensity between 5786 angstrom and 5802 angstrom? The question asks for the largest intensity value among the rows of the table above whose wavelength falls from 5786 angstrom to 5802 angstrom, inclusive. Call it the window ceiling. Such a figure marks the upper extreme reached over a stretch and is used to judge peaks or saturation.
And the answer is 52.44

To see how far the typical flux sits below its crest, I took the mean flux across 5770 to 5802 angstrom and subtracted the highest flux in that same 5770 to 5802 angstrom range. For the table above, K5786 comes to -3.0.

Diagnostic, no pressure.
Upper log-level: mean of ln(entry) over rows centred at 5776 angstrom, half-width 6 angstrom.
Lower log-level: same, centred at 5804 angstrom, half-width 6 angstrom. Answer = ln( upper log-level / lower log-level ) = -0.011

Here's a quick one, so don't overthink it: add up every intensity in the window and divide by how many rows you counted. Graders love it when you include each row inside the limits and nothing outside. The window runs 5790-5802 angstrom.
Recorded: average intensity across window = 50.7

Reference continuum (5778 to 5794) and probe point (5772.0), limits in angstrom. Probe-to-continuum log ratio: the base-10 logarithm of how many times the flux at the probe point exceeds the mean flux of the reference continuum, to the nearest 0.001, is 0.023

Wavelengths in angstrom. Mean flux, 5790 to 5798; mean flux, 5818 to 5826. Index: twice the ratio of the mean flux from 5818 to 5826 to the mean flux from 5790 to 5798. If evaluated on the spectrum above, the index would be 2.04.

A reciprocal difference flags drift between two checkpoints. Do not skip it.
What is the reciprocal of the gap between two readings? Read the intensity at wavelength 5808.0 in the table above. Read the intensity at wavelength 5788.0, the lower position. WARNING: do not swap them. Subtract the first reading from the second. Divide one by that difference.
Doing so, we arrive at -0.4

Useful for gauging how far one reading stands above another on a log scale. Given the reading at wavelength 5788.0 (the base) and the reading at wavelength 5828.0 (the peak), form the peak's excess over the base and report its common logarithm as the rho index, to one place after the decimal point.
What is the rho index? 0.5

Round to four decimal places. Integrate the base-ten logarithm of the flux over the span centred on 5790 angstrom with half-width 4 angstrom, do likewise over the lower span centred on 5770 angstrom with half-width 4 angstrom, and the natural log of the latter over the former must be 0.0182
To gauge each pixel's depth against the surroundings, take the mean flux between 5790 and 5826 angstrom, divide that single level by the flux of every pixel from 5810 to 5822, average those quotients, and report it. 1.00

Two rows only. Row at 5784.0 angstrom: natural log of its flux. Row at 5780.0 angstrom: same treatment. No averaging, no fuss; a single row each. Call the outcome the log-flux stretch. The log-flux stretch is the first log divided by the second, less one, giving 0.002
